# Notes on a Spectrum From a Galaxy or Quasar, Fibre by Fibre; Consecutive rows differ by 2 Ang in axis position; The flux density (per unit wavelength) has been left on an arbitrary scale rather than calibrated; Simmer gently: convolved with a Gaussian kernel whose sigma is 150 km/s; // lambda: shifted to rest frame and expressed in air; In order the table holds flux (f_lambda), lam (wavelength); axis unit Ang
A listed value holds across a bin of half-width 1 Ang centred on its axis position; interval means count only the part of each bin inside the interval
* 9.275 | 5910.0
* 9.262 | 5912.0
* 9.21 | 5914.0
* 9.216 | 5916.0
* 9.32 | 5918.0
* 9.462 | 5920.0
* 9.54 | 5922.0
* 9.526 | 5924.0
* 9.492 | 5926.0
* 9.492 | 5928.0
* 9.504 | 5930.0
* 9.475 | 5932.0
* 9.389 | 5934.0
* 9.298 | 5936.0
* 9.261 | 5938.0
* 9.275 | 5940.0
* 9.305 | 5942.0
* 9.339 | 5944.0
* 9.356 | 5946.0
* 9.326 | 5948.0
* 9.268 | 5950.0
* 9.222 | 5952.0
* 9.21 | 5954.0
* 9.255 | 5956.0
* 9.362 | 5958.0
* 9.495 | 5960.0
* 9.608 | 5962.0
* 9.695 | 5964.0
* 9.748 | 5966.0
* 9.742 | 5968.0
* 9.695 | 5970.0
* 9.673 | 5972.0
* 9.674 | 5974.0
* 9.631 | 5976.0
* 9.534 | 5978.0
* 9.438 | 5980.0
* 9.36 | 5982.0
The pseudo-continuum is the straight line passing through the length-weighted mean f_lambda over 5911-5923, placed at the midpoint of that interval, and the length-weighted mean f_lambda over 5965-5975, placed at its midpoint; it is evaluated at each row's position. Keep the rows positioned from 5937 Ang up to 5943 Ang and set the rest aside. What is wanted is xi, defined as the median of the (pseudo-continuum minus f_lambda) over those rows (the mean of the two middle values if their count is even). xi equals 0.22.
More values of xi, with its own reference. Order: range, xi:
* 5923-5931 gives -0.09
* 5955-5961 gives 0.26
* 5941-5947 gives 0.19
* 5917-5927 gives -0.11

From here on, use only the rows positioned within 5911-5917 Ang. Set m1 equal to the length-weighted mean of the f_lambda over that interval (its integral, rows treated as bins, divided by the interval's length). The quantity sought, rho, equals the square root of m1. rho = 3.04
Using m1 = 9.23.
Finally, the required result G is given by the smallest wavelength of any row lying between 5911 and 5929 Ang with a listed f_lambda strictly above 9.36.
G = 5920.0 Ang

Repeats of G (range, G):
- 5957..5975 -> 5958.0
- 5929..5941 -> 5930.0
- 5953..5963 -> 5958.0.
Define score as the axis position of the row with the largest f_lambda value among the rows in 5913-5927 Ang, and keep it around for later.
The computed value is 5922.0 Ang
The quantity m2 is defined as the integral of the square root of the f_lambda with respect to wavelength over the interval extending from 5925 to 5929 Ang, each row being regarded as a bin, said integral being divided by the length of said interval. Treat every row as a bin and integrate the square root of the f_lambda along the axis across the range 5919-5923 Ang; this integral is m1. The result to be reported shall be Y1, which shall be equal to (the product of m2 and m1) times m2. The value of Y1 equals 117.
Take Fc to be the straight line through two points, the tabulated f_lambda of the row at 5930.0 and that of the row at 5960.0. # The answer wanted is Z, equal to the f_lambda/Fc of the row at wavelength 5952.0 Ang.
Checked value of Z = 0.971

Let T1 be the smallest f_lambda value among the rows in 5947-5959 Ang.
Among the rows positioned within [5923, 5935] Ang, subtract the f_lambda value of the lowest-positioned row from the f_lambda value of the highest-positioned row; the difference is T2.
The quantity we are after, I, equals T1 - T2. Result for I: 9.35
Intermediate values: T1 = 9.21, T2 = -0.14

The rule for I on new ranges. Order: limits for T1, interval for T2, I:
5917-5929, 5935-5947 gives 9.26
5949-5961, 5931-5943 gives 9.38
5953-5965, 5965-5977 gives 9.33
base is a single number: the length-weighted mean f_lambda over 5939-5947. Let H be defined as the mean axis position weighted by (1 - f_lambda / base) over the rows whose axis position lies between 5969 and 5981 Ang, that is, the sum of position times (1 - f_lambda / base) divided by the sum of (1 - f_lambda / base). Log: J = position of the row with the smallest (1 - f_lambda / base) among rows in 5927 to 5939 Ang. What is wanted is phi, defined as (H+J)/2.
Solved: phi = 5952.0 Ang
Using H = 5974.0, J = 5930.0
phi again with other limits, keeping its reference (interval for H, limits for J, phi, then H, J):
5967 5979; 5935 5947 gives 5959.2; 5972.4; 5946.0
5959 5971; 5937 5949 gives 5955.9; 5965.7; 5946.0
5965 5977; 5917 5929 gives 5946.3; 5970.6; 5922.0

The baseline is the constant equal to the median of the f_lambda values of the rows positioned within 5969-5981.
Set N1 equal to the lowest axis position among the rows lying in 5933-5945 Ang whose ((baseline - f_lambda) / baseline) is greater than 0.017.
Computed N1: 5934.0 Ang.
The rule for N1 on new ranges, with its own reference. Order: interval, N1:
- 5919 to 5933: 5920.0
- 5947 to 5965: 5948.0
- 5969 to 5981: 5980.0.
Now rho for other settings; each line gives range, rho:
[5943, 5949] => 3.06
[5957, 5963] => 3.08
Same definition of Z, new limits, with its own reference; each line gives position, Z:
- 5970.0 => 1.021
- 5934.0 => 0.988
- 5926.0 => 0.999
